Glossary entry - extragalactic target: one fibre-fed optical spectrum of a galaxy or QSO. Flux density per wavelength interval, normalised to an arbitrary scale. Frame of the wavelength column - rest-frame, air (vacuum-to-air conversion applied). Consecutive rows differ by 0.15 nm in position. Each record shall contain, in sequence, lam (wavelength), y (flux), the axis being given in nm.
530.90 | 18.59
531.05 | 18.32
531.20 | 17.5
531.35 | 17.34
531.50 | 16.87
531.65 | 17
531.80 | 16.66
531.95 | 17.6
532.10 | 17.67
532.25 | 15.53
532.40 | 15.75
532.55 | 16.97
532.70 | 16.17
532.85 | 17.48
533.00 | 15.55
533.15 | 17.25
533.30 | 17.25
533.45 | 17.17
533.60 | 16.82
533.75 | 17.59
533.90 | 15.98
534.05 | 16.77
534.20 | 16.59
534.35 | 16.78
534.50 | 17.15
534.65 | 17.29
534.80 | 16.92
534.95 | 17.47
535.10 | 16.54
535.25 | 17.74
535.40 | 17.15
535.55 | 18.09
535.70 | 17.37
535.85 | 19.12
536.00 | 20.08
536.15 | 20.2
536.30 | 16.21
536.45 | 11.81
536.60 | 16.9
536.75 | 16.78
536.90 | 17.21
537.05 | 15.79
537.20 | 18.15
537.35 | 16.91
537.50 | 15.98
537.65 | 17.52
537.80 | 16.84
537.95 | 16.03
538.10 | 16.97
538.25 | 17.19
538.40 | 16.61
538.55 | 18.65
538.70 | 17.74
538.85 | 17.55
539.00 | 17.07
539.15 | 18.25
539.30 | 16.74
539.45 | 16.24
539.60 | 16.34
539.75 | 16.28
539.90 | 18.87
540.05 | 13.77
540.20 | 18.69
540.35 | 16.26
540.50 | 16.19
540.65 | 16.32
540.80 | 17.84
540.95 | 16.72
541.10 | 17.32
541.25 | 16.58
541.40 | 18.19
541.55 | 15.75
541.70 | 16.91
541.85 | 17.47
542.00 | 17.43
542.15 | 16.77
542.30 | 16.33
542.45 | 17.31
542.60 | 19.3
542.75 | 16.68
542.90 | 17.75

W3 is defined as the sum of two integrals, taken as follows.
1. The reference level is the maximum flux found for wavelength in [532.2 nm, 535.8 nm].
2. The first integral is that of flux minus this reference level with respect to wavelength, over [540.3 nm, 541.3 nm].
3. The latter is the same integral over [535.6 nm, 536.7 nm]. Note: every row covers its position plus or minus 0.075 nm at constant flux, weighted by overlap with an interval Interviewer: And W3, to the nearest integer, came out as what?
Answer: -2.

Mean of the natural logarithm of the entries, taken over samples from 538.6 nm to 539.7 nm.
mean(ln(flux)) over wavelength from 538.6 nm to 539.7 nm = 2.84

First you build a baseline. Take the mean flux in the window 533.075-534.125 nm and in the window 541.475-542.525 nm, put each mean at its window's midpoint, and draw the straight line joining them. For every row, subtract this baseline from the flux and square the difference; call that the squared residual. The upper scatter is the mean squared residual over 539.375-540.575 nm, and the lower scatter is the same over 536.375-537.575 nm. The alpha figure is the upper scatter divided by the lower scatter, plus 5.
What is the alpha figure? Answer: 5.6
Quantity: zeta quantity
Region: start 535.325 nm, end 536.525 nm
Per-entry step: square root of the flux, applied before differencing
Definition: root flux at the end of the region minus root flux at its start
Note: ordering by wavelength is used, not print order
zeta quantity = -0.70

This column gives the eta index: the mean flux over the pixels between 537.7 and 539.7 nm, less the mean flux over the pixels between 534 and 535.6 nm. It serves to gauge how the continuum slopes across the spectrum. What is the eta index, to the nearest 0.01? -0.04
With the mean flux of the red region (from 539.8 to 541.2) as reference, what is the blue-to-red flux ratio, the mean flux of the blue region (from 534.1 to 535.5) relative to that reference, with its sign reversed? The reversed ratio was -1.01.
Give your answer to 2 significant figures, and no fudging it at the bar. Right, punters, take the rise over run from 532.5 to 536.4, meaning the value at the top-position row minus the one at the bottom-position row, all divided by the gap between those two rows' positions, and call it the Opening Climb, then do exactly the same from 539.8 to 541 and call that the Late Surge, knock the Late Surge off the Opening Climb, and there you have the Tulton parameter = 1.8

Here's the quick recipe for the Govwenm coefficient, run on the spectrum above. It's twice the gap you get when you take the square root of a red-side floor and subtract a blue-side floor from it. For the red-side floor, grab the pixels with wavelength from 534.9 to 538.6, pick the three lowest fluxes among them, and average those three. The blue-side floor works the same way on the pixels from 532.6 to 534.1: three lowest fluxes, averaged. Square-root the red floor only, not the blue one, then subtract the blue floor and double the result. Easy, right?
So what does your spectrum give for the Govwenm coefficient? -24.2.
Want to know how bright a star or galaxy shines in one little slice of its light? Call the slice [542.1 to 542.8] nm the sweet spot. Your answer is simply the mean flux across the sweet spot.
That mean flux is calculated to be 17.3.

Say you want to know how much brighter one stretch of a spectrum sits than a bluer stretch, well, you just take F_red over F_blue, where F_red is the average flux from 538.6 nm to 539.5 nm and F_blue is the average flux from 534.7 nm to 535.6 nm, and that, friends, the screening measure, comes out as 1.00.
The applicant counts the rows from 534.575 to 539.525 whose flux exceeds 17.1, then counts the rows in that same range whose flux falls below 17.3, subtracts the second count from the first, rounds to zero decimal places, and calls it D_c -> -3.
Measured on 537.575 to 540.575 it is -5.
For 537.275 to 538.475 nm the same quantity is -5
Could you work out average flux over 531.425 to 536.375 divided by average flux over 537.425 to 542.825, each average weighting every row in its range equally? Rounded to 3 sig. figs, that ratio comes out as 1.01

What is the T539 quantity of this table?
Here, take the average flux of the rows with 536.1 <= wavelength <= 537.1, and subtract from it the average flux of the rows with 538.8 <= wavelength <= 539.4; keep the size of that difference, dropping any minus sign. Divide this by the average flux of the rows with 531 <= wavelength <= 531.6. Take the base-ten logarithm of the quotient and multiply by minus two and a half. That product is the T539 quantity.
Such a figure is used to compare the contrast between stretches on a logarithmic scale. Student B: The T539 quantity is 3.1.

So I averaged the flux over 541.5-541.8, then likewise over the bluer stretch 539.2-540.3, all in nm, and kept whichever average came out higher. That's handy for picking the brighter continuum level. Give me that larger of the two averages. 16.7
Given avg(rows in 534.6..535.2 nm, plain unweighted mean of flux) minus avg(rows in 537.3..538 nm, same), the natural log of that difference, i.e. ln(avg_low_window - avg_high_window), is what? -0.9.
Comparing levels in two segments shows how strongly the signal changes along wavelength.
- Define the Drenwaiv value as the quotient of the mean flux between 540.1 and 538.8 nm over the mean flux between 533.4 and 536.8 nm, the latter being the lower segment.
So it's 0.98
